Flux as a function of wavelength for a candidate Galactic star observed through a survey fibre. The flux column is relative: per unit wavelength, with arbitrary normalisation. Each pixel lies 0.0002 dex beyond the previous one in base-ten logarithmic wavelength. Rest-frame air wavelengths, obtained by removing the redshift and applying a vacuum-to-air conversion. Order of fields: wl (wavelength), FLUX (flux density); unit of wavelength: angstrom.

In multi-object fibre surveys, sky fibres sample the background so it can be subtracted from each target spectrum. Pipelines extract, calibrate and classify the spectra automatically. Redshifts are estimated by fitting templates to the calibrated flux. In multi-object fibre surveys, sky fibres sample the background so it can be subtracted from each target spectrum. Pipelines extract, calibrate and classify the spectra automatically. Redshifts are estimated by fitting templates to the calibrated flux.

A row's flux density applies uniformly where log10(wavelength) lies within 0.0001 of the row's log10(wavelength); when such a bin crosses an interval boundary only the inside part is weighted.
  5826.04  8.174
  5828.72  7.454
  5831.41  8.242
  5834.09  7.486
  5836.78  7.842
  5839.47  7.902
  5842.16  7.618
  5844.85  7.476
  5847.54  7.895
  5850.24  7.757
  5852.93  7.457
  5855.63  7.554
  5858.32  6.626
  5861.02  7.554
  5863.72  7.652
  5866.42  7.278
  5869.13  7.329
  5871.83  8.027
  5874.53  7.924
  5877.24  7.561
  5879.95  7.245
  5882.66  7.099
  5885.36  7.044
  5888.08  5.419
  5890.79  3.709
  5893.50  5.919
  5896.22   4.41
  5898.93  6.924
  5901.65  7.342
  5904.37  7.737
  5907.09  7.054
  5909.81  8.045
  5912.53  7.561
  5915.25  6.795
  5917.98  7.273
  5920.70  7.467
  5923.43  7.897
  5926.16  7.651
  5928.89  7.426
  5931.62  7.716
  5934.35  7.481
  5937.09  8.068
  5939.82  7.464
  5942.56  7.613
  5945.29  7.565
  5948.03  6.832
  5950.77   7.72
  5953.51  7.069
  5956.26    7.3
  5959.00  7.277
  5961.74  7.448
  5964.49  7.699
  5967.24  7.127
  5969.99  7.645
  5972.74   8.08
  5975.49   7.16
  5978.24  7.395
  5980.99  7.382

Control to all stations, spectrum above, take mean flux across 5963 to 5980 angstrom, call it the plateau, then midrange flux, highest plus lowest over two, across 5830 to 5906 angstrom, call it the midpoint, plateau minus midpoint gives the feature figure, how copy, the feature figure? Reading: 1.54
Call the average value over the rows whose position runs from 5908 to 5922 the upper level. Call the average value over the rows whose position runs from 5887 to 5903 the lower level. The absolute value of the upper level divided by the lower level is 1.32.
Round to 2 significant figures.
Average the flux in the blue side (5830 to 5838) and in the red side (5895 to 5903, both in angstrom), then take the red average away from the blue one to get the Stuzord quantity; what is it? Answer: 1.6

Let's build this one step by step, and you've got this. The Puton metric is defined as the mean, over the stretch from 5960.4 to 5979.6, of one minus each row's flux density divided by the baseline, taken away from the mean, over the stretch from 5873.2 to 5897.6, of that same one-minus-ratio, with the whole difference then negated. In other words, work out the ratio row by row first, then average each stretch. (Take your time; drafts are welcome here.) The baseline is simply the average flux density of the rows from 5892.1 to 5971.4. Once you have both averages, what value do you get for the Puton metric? -0.17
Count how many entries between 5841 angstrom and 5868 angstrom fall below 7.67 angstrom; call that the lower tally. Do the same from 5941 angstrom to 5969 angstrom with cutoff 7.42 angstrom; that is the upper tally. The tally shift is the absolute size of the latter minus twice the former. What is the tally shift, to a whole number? 11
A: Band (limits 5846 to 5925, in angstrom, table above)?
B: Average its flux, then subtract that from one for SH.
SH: -6.09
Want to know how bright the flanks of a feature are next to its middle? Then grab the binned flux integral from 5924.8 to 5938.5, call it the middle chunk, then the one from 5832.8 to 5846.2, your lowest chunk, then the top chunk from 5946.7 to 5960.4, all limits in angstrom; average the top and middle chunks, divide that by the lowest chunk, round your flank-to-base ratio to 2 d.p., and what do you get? 0.99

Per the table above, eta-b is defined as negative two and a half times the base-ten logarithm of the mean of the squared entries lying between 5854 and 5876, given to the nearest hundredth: -4.38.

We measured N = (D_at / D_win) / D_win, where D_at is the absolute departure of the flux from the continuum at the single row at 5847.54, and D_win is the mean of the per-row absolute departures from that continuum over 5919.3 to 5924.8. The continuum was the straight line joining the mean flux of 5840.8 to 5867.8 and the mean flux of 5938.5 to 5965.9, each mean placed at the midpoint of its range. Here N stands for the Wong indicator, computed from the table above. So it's 6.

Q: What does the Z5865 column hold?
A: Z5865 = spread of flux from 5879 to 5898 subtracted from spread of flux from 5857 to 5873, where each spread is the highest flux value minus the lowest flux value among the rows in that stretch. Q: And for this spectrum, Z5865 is -2.1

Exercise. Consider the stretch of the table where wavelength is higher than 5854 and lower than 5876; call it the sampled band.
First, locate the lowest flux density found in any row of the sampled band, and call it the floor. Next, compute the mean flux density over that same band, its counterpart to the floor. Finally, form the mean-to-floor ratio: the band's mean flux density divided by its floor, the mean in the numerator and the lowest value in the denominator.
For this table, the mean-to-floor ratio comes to 1.13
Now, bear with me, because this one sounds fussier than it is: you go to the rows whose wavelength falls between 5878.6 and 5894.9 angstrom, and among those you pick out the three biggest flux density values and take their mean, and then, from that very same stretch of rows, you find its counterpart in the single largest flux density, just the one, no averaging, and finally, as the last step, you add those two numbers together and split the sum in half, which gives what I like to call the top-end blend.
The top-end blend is 7.19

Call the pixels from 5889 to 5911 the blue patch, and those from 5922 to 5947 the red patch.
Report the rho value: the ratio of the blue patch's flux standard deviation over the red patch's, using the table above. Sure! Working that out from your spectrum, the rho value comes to 7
